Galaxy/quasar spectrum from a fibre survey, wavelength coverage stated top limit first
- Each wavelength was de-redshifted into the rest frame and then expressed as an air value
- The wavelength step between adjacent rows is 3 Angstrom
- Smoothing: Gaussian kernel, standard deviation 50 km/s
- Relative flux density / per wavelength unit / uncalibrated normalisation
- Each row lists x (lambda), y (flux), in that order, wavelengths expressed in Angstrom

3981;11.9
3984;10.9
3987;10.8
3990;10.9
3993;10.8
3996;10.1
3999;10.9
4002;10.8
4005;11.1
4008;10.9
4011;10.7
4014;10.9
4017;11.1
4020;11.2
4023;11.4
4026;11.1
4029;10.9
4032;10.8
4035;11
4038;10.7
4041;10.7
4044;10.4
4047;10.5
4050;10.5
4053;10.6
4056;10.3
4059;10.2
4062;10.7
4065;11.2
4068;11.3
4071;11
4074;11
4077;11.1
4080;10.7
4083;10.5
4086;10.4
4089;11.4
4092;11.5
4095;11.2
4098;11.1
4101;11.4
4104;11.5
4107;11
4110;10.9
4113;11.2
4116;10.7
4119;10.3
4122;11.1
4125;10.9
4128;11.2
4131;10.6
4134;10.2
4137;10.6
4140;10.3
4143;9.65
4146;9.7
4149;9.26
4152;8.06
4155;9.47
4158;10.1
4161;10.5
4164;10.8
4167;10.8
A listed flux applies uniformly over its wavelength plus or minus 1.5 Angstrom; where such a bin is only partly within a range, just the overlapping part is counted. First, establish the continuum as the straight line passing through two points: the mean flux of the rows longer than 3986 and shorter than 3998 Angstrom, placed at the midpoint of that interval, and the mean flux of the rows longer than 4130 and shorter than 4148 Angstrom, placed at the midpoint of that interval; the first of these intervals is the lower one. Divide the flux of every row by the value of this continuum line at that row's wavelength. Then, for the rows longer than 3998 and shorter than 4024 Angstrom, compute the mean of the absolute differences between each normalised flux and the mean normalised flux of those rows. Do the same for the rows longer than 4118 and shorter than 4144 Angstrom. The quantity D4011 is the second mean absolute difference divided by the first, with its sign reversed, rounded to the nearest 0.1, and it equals -2.0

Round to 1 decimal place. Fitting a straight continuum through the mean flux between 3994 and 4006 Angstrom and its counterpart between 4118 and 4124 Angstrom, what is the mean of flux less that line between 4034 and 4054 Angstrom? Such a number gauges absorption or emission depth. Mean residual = -0.1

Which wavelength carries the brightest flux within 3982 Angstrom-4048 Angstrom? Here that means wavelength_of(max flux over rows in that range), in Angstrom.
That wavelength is 4023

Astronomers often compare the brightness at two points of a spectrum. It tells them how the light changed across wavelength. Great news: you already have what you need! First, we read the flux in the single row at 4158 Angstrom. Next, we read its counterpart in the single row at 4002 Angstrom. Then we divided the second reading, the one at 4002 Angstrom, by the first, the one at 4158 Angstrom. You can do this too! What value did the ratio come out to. 1.07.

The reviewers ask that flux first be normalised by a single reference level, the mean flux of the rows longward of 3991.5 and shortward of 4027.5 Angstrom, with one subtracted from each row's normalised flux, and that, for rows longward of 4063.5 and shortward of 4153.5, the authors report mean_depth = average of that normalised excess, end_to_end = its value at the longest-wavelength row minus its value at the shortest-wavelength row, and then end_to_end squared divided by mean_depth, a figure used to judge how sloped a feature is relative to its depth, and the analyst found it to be -4.1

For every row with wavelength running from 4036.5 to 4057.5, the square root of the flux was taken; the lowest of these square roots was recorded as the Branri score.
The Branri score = 3.209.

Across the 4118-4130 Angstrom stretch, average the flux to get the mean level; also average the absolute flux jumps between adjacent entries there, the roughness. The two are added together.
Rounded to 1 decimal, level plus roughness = 11.3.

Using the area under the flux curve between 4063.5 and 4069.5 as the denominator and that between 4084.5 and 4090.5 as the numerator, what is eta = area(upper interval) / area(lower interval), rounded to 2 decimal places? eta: 0.97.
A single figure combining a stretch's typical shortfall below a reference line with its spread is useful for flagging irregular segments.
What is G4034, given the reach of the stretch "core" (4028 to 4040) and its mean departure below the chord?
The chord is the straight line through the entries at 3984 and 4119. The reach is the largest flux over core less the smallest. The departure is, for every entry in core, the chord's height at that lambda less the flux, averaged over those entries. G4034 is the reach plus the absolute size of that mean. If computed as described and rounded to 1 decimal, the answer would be 0.5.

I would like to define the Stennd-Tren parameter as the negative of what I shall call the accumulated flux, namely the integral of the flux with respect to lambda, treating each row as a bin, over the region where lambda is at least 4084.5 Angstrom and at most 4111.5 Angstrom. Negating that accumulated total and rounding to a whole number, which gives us -301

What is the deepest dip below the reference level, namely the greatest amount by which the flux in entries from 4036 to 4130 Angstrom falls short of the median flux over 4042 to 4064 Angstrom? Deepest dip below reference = 0.30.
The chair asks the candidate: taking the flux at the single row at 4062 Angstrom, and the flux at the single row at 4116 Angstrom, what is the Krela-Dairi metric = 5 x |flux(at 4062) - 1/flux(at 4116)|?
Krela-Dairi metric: 53.0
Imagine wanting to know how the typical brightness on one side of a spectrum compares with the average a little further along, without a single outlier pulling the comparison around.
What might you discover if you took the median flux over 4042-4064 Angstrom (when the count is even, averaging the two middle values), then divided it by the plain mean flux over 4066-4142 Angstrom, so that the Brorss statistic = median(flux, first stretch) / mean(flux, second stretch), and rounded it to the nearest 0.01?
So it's 0.96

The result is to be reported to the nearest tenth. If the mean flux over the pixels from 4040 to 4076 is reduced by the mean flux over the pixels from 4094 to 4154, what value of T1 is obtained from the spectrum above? 0.2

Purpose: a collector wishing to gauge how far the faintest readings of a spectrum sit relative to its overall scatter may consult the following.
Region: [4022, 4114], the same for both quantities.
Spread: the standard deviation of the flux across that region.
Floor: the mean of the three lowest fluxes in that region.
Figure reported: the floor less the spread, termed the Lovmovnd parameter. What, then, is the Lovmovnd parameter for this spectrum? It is 9.93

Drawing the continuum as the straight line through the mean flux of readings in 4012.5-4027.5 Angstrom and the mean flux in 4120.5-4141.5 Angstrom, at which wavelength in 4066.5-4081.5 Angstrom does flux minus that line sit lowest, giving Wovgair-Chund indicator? 4080 Angstrom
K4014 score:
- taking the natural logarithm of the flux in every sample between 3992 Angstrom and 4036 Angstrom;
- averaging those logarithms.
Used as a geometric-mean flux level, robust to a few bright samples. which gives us 2.39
